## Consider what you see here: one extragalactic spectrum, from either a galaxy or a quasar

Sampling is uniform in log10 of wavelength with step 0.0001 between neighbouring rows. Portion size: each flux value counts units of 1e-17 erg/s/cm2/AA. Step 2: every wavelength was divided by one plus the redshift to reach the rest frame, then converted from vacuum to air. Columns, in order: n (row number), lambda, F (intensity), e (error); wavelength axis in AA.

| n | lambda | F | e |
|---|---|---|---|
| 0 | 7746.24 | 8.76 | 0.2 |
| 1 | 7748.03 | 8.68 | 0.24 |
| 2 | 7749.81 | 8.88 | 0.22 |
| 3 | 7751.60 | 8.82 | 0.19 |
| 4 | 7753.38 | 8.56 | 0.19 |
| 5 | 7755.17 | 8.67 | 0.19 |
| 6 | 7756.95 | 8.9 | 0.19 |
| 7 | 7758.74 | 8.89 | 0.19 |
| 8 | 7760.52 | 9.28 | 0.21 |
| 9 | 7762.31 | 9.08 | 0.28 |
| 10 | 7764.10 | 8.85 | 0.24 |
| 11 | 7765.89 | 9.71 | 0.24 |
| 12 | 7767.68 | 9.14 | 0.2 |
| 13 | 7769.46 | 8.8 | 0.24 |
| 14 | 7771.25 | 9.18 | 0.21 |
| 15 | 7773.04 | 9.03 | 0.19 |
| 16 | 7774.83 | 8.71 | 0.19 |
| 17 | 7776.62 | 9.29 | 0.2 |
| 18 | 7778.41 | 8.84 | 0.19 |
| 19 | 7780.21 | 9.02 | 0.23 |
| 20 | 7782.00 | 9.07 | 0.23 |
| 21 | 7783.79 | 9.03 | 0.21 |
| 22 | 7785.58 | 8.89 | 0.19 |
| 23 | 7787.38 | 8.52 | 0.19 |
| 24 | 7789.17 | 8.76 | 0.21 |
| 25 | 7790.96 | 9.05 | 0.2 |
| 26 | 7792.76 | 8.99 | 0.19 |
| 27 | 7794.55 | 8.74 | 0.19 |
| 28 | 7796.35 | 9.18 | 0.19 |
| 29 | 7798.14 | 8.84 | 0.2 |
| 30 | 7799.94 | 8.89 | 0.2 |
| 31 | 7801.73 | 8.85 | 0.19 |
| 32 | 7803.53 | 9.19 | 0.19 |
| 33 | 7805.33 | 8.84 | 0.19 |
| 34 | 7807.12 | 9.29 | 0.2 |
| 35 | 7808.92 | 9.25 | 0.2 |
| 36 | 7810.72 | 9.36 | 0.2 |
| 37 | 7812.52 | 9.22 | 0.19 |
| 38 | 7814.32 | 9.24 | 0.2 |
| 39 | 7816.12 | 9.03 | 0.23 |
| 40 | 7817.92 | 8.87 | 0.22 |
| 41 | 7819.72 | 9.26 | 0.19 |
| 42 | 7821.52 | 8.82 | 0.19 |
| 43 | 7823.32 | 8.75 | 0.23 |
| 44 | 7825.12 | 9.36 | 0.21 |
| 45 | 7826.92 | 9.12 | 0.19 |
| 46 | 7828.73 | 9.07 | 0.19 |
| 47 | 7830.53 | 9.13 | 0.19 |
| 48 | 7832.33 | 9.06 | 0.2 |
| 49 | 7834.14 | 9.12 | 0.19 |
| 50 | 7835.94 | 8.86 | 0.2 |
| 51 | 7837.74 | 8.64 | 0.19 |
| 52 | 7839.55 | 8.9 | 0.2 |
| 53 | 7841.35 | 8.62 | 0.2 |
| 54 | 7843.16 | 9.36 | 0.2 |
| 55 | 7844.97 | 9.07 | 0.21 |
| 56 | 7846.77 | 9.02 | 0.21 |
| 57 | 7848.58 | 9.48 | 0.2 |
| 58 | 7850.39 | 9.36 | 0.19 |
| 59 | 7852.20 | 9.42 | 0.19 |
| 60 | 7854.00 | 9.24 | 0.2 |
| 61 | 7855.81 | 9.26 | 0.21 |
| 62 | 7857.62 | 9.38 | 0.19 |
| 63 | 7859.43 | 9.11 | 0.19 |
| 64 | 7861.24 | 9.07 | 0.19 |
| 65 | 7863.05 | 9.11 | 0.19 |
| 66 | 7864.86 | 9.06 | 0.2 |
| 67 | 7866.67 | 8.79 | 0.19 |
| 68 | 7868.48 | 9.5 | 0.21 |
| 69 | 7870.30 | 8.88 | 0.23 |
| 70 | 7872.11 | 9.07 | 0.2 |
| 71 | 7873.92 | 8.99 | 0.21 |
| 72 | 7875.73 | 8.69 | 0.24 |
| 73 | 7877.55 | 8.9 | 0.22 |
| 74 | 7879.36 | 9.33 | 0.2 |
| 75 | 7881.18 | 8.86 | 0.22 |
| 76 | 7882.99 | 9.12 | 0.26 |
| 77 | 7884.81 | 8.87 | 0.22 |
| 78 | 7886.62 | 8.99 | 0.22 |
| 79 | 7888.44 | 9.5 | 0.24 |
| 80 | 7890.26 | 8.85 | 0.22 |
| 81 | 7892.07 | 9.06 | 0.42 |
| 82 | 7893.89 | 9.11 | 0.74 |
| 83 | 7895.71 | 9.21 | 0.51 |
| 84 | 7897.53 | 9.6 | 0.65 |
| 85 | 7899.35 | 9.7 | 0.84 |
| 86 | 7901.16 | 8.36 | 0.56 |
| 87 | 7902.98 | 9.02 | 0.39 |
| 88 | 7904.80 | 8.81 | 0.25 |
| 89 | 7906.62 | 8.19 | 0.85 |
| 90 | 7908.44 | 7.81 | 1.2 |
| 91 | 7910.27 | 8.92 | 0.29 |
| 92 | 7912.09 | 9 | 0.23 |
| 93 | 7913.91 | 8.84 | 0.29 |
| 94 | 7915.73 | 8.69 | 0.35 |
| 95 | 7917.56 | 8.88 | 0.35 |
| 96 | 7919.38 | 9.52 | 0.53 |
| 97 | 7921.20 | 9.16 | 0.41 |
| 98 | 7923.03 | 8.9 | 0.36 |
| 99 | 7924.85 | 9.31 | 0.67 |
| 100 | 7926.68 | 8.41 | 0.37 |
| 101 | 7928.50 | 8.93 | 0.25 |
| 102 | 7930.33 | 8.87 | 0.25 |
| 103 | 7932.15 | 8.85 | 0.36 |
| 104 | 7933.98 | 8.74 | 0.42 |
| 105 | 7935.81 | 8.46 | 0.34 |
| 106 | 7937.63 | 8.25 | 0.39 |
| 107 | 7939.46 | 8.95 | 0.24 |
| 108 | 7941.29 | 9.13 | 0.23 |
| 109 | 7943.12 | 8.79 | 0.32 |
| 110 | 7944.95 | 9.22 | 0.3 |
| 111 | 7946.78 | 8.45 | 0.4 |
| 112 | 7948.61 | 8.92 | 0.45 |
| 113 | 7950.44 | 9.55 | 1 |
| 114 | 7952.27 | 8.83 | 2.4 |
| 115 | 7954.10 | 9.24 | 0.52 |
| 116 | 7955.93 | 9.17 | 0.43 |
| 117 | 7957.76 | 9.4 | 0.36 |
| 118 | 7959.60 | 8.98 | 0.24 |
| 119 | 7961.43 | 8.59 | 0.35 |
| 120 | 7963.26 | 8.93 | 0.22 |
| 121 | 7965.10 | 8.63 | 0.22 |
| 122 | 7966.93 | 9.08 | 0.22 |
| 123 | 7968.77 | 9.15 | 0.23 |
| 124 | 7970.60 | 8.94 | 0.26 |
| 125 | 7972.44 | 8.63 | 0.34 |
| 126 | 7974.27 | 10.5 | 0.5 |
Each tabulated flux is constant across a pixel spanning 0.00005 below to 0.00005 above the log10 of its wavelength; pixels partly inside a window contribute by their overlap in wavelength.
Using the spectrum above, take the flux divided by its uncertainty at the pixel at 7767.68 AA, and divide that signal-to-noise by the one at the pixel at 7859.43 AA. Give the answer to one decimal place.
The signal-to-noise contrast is 1.0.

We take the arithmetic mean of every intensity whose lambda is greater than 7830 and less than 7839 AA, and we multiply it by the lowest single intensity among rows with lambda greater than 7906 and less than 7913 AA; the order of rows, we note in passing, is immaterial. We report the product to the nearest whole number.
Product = 70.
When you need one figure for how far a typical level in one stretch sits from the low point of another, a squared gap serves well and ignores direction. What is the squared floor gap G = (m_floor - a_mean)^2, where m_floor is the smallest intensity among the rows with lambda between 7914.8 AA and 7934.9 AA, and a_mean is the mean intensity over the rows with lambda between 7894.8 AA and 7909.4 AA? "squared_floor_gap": 0.18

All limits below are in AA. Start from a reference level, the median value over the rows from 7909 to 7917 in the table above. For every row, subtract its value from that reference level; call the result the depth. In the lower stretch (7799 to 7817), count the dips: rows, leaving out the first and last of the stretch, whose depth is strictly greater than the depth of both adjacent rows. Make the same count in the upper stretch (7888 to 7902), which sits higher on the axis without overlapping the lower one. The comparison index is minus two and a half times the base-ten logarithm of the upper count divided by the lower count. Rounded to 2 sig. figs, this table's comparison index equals 1.5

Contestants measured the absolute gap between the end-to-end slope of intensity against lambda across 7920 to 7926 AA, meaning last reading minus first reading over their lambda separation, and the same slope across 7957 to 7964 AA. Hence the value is 0.13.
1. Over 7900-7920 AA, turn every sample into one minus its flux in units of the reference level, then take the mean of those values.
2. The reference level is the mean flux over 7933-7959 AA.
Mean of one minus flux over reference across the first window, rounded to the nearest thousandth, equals 0.023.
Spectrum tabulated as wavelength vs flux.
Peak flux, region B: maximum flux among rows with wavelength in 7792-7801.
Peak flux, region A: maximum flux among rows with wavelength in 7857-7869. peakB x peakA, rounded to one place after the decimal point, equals 87.2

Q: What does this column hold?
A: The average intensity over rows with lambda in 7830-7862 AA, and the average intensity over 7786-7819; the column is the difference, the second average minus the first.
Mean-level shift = -0.11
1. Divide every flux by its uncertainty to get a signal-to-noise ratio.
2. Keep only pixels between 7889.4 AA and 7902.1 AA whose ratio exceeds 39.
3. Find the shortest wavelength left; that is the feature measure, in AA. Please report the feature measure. 7890.26 AA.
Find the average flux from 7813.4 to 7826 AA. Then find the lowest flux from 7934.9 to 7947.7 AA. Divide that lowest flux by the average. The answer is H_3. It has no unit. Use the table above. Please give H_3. 0.91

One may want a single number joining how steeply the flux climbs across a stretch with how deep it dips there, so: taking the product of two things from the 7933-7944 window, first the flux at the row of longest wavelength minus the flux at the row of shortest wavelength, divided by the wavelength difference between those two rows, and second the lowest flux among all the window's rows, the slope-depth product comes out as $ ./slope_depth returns 0.05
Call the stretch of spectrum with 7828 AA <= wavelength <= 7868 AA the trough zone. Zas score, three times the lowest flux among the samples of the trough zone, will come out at 25.9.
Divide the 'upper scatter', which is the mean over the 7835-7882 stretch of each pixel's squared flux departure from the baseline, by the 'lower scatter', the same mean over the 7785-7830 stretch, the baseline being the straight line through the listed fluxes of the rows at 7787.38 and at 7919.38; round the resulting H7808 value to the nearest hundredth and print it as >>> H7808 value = 0.47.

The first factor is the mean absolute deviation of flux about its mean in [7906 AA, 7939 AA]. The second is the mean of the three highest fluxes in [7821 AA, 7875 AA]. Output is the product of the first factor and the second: 2.9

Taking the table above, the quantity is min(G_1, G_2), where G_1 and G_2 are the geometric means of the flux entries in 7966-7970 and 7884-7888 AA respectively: 8.93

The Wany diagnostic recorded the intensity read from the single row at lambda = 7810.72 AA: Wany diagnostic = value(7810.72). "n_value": 9.36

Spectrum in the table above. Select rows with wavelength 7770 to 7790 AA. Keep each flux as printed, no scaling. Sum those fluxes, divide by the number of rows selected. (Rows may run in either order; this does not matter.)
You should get 8.94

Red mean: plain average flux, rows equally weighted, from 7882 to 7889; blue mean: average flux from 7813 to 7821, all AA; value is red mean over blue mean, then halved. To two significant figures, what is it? 0.50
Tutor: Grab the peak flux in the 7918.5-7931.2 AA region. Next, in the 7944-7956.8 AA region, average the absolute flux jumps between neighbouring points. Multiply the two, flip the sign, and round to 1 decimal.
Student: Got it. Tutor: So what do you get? -4.9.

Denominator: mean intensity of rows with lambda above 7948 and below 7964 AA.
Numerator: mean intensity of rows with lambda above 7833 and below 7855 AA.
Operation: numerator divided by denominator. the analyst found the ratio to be 1.00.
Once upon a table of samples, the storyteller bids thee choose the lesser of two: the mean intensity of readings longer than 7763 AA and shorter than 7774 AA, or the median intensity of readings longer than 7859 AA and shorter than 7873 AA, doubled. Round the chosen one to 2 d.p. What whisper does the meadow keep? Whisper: 9.12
